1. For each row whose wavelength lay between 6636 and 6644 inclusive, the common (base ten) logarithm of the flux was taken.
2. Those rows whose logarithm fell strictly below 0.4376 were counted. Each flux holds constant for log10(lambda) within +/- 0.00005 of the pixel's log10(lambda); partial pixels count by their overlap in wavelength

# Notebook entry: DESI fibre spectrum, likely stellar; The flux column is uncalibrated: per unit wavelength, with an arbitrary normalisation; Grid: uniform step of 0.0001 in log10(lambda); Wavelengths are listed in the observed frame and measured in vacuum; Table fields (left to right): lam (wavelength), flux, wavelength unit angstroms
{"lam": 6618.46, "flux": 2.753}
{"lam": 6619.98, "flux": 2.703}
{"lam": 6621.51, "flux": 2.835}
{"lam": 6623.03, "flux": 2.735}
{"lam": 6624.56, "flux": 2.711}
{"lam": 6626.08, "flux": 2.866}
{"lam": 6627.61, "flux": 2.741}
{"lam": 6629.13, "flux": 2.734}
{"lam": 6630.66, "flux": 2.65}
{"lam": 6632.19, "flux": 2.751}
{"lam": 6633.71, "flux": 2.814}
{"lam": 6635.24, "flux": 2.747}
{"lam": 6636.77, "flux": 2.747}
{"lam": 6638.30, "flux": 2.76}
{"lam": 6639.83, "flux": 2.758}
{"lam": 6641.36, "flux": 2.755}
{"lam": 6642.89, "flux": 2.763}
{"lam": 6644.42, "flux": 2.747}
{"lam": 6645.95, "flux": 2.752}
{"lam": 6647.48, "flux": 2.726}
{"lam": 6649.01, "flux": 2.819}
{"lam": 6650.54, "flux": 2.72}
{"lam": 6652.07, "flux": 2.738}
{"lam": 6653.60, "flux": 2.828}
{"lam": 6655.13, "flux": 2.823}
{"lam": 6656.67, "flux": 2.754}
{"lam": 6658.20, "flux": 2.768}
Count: 0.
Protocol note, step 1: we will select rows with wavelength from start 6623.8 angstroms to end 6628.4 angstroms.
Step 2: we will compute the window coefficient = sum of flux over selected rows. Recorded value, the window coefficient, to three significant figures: 8.32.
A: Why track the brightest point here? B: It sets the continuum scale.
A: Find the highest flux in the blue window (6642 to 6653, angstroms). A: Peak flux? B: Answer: 2.819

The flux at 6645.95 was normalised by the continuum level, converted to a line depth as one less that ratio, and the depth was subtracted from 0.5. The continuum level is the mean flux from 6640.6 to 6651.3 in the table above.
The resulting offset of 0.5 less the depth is 0.499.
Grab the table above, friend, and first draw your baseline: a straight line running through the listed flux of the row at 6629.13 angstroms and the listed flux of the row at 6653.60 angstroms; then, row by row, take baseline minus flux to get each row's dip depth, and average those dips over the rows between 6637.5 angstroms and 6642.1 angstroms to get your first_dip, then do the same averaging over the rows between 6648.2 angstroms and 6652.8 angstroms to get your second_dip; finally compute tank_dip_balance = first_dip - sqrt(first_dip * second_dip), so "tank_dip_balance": -0.014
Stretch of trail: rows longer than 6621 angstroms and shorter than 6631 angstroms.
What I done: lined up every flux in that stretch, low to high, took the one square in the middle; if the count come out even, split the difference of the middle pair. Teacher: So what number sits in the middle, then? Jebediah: 2.735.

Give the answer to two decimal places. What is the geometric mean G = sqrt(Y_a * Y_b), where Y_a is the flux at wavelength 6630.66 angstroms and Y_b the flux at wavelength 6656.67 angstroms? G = 2.70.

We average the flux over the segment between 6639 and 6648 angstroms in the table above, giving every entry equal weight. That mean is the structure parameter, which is 2.750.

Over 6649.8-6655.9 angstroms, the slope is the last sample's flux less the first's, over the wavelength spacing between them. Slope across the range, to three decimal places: 0.022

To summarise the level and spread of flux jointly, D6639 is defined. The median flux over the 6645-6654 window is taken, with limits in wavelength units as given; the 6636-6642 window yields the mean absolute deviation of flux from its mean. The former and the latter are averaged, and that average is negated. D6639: -1.37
